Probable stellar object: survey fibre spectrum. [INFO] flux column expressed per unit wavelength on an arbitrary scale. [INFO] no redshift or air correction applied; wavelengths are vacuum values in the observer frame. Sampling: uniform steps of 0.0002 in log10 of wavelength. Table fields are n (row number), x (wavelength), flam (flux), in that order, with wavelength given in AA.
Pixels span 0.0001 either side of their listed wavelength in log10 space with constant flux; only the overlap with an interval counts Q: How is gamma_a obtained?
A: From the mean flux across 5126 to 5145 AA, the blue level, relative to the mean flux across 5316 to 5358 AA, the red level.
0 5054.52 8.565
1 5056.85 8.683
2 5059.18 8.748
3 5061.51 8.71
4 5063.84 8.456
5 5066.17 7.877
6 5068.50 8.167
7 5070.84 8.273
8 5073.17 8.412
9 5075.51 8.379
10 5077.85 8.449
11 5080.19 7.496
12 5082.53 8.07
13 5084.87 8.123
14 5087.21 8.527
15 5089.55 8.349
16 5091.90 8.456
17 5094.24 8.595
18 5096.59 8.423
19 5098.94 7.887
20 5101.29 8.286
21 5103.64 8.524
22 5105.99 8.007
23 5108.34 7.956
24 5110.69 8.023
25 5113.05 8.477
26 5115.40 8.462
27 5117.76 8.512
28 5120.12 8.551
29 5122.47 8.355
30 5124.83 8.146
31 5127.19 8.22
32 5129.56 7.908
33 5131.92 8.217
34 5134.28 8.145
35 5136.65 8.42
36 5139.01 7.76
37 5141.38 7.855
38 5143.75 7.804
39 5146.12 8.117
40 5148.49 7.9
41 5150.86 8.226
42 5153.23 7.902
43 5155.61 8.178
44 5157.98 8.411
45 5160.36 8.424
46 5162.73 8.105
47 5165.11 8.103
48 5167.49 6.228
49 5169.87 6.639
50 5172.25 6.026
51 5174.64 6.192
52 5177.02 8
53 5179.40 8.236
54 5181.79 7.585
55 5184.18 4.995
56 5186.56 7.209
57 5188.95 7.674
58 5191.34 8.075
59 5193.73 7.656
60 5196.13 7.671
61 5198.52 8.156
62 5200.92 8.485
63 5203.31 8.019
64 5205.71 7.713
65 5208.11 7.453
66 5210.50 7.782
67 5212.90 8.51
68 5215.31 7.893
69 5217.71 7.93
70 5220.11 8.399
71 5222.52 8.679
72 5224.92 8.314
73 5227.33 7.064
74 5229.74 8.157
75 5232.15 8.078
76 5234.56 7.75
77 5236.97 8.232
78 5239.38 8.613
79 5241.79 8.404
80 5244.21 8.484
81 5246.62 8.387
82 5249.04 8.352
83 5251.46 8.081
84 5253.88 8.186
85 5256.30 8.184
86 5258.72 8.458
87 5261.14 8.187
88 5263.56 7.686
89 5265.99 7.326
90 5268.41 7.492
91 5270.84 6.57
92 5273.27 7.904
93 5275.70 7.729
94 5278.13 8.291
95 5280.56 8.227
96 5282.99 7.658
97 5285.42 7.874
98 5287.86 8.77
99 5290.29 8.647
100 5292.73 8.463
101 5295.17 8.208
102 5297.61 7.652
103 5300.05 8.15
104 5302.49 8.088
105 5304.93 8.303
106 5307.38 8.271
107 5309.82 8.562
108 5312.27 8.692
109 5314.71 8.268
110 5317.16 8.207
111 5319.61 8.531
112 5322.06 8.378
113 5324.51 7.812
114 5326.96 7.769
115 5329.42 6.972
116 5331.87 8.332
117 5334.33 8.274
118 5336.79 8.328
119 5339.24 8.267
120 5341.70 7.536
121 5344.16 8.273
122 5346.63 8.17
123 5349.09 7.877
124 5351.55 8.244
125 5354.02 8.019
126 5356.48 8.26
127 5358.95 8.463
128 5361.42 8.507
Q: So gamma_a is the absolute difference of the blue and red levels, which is 0.0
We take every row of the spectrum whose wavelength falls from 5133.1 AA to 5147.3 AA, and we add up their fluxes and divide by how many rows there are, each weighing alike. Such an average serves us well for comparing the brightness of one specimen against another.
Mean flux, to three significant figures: 8.02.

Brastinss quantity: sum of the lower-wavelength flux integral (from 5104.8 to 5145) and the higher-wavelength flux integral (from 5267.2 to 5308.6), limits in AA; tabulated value 660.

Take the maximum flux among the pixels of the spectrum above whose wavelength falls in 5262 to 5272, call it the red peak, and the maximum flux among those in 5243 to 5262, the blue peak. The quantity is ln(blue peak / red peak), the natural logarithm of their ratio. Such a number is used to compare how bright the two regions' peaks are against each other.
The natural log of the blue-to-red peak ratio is 0.099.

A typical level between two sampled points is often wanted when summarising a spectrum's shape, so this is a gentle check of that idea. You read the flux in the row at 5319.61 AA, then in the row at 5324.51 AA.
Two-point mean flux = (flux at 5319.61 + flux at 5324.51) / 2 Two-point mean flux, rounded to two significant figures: 8.2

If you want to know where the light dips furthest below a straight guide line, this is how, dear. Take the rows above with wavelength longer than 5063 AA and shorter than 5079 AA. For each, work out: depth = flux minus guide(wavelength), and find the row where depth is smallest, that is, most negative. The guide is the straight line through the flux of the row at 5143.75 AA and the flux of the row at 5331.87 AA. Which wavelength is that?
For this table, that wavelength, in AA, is 5066.17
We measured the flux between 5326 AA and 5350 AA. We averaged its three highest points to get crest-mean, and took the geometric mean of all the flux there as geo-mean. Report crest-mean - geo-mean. 0.34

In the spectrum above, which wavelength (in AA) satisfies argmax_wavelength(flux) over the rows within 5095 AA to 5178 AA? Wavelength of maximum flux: 5120.12 AA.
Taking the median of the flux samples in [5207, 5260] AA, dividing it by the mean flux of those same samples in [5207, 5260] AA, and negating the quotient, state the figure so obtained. -1.01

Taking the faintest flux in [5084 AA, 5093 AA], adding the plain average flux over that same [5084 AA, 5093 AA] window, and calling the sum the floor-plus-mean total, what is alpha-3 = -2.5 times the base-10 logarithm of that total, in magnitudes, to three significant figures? -3.04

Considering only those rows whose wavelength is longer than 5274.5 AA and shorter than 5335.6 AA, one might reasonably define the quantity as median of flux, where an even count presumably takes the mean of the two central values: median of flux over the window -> 8.27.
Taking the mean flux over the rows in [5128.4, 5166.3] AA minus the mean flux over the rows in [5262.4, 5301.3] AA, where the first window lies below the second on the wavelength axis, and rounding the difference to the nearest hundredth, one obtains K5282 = 0.18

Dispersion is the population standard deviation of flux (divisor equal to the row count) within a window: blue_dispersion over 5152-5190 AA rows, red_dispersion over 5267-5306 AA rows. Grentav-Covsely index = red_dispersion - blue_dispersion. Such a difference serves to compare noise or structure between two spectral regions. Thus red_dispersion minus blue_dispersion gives -0.50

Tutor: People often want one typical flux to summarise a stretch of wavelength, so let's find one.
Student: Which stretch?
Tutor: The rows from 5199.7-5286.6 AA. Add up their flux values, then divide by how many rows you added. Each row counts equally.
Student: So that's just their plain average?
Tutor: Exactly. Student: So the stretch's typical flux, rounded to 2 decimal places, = 8.02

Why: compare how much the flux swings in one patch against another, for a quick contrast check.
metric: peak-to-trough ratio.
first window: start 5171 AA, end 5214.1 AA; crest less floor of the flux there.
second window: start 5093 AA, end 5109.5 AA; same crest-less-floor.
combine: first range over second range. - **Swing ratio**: 5.0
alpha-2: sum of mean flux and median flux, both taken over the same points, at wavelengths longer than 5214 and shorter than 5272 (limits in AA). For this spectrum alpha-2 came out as 16.2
